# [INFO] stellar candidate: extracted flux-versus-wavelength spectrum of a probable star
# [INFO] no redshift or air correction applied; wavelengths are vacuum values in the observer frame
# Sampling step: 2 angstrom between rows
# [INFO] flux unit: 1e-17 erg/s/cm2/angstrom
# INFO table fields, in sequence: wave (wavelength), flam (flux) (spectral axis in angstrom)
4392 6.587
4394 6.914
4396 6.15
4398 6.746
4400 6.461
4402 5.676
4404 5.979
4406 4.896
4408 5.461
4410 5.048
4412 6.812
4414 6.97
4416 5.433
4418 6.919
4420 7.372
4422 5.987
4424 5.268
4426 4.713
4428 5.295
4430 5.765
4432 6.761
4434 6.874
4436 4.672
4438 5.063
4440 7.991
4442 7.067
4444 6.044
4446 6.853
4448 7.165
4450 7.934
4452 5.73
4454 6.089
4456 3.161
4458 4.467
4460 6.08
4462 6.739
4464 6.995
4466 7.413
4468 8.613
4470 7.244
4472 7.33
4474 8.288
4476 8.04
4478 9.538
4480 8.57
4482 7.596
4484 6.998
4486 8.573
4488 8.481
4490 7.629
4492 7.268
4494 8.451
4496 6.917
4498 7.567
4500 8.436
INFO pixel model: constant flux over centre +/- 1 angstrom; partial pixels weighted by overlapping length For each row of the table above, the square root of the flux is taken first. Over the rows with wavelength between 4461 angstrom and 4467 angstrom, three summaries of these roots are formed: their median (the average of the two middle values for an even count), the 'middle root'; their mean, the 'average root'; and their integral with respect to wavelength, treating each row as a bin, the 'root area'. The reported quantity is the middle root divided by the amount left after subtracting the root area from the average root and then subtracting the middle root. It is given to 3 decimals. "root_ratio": -0.166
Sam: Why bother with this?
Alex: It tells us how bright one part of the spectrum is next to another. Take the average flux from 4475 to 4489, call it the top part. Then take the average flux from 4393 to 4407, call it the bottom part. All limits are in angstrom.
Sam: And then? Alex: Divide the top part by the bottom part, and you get 1.35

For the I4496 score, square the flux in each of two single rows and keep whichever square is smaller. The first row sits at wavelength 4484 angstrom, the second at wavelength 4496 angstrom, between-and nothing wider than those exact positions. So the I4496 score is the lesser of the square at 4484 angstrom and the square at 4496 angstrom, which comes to 48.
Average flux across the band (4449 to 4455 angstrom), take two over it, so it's 0.30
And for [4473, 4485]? 0.24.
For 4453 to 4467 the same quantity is 0.34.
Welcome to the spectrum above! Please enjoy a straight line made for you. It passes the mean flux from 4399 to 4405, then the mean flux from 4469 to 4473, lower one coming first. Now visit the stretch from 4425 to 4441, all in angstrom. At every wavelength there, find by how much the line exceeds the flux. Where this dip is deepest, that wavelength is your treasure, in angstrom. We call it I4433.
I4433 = 4436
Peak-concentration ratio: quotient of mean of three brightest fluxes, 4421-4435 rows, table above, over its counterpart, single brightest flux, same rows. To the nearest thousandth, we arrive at 0.952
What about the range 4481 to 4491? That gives 0.960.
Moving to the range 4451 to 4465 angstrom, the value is 0.945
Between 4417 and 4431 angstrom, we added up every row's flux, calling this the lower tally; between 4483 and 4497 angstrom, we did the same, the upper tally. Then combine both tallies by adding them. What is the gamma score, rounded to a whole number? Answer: 96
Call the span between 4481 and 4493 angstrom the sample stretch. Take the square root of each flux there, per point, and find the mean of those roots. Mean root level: 2.78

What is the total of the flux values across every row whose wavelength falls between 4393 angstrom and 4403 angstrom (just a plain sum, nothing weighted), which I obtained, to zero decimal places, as 32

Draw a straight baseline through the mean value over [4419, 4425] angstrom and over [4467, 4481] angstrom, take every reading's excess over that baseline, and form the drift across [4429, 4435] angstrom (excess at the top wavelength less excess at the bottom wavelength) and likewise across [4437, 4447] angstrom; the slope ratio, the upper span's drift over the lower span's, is 1.6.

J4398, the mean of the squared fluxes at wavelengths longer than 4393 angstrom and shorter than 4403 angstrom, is 41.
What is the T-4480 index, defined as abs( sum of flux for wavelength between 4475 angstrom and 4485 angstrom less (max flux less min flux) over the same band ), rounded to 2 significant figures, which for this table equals 38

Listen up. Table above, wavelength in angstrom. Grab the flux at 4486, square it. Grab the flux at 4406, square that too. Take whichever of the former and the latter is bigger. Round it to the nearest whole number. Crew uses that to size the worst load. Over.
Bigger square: 73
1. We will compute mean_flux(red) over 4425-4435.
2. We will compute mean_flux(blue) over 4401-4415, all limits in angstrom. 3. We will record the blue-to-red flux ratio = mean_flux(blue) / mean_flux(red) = 0.99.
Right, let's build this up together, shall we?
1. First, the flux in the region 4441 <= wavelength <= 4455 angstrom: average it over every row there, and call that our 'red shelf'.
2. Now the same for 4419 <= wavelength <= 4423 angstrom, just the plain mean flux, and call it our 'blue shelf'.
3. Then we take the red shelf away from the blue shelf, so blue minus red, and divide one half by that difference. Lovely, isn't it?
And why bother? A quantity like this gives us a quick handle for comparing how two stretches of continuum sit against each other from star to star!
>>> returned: -28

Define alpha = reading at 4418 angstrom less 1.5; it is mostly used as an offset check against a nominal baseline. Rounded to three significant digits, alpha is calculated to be 5.42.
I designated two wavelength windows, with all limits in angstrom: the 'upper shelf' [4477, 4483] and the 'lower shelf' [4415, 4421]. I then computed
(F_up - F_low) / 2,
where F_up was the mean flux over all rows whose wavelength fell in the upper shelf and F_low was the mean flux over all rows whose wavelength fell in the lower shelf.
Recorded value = 1.0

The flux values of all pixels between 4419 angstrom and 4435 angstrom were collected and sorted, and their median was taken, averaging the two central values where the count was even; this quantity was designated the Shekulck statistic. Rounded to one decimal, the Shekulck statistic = 5.9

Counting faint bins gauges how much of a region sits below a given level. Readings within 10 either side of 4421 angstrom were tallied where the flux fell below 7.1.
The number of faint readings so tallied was 9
